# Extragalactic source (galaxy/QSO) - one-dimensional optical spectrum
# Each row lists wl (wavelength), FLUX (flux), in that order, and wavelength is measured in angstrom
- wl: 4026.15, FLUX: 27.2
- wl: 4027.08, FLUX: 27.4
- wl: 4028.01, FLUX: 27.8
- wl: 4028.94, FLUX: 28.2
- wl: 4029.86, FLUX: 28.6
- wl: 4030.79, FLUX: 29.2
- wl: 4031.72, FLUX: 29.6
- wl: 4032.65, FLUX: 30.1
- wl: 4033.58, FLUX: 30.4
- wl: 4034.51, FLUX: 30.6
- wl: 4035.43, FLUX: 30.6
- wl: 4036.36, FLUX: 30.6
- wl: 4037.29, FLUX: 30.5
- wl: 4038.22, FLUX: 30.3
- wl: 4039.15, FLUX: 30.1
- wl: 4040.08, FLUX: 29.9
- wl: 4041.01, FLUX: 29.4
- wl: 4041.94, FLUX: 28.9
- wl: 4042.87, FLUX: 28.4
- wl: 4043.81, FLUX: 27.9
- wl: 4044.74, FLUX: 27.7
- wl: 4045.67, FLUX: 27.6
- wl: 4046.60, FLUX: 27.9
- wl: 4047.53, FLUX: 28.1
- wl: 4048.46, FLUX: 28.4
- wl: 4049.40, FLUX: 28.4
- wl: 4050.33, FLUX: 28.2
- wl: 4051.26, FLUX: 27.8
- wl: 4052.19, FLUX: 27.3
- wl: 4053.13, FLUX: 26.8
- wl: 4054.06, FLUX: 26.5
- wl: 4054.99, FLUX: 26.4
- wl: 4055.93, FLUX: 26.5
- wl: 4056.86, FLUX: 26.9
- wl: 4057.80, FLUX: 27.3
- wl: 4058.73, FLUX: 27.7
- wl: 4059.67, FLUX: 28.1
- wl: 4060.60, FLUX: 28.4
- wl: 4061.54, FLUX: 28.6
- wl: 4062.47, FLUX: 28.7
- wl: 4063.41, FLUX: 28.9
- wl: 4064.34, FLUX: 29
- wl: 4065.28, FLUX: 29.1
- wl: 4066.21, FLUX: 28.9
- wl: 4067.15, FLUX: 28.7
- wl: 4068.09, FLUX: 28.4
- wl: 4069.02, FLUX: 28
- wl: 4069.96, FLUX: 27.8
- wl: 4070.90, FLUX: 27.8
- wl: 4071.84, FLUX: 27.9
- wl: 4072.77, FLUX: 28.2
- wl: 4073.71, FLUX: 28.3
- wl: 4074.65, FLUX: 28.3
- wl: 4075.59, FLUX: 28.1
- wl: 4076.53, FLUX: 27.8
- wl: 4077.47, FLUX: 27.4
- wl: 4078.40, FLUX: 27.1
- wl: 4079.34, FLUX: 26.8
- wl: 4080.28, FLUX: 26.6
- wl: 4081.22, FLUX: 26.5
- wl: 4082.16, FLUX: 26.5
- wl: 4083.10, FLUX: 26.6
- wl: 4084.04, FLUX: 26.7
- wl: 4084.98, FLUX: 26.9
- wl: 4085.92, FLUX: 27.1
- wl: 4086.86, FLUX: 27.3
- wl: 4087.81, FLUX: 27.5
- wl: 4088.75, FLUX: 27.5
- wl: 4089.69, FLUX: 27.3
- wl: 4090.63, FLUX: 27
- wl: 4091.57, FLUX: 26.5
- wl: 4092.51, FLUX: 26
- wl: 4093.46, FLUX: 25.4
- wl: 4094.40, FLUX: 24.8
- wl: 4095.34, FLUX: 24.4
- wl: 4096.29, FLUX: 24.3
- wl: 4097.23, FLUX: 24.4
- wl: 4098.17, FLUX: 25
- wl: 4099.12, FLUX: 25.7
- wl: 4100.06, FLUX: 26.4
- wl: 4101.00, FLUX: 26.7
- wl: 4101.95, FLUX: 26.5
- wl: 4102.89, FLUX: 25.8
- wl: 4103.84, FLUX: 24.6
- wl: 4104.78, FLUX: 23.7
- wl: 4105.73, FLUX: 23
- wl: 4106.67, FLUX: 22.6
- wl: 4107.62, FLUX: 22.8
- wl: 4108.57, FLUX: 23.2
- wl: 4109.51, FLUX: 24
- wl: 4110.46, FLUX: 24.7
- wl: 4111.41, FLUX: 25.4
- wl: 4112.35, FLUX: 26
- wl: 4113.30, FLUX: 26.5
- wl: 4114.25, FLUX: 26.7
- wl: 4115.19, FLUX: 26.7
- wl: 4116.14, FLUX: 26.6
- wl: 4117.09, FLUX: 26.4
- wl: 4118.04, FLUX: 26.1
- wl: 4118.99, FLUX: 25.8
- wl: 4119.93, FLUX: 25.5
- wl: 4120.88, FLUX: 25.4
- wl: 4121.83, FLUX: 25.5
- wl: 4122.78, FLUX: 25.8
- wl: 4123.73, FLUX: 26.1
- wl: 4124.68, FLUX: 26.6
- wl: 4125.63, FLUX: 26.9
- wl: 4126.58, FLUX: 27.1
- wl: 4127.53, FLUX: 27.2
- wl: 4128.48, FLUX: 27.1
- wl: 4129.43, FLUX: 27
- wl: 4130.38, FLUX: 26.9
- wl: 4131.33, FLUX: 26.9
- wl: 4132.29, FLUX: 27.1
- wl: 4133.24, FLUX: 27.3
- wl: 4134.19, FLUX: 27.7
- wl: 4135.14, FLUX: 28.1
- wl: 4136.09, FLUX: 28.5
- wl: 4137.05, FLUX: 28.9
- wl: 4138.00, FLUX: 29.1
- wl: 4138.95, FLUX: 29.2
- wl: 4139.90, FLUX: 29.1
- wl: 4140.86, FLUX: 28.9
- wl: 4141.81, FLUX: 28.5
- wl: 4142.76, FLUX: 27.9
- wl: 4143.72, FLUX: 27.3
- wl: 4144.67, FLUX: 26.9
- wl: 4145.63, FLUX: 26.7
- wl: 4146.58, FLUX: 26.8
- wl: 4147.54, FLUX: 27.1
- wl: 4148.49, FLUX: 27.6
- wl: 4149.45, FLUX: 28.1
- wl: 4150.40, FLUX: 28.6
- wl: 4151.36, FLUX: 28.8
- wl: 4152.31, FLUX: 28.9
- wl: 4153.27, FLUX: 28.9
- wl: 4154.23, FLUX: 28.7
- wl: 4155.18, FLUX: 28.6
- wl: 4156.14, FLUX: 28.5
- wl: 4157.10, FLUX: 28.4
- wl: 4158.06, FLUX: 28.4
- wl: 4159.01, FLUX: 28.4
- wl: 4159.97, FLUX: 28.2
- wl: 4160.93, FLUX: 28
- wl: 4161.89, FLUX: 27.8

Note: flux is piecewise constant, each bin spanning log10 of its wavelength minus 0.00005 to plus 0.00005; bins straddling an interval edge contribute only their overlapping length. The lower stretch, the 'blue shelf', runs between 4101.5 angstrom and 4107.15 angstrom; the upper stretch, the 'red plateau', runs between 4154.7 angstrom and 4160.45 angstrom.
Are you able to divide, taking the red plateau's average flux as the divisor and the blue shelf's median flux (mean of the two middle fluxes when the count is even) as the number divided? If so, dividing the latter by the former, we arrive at 0.85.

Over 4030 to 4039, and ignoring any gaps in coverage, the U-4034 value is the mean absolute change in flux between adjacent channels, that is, 0.21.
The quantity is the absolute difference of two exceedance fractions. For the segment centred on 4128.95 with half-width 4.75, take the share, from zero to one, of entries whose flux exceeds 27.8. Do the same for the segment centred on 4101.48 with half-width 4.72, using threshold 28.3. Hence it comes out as 0.0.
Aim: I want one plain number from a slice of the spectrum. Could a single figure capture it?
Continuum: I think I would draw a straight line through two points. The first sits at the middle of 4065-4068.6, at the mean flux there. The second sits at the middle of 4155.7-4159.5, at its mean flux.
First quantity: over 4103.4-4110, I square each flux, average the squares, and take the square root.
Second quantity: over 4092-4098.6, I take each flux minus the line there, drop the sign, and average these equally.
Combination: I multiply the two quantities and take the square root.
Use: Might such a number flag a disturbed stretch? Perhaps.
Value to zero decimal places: 9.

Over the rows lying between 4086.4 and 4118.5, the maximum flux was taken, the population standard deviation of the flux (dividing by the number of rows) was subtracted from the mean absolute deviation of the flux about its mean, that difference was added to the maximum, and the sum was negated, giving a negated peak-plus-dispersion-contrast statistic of -27.3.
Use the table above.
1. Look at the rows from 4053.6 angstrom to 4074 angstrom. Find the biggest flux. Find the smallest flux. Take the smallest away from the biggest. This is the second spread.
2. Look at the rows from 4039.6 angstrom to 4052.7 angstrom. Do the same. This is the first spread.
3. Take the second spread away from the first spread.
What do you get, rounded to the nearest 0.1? -0.1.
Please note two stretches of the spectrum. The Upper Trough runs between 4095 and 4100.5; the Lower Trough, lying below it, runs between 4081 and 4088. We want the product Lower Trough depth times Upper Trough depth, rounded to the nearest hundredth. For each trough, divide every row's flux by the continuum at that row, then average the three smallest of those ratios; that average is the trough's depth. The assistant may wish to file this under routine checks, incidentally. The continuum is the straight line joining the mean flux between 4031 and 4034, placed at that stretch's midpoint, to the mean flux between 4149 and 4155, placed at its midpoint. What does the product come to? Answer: 0.75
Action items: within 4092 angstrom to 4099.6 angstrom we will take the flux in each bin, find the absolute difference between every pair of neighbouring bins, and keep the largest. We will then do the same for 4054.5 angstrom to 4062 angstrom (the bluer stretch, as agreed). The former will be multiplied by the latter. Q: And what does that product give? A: 0.28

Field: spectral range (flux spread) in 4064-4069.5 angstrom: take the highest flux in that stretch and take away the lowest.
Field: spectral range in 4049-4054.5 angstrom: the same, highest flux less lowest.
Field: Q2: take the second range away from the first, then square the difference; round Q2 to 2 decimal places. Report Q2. 0.64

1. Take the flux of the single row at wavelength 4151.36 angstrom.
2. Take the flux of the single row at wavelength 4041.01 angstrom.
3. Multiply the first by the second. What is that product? 847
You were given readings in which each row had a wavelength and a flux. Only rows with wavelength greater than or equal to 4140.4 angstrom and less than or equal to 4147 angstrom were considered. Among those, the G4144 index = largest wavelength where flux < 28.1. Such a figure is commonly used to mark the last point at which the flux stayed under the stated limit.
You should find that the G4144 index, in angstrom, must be 4146.58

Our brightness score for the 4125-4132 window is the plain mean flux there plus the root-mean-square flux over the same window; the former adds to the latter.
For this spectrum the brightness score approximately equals 54.0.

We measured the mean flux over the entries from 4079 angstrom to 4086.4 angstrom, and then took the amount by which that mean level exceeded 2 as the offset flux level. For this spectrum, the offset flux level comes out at 24.7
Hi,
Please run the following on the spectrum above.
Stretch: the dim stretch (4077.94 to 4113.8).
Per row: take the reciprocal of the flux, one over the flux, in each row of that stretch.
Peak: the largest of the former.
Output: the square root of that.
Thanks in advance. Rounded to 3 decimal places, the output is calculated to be 0.210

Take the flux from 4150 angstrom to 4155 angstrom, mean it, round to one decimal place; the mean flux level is 28.8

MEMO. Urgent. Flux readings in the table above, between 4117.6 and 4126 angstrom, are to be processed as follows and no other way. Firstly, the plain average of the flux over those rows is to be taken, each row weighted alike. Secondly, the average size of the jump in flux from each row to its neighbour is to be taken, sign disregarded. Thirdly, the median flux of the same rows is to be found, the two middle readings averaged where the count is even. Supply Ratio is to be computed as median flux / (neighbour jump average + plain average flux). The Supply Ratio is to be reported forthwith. 0.983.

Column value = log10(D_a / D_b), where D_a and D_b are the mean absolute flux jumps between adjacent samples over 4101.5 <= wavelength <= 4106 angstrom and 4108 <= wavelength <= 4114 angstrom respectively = 0.12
